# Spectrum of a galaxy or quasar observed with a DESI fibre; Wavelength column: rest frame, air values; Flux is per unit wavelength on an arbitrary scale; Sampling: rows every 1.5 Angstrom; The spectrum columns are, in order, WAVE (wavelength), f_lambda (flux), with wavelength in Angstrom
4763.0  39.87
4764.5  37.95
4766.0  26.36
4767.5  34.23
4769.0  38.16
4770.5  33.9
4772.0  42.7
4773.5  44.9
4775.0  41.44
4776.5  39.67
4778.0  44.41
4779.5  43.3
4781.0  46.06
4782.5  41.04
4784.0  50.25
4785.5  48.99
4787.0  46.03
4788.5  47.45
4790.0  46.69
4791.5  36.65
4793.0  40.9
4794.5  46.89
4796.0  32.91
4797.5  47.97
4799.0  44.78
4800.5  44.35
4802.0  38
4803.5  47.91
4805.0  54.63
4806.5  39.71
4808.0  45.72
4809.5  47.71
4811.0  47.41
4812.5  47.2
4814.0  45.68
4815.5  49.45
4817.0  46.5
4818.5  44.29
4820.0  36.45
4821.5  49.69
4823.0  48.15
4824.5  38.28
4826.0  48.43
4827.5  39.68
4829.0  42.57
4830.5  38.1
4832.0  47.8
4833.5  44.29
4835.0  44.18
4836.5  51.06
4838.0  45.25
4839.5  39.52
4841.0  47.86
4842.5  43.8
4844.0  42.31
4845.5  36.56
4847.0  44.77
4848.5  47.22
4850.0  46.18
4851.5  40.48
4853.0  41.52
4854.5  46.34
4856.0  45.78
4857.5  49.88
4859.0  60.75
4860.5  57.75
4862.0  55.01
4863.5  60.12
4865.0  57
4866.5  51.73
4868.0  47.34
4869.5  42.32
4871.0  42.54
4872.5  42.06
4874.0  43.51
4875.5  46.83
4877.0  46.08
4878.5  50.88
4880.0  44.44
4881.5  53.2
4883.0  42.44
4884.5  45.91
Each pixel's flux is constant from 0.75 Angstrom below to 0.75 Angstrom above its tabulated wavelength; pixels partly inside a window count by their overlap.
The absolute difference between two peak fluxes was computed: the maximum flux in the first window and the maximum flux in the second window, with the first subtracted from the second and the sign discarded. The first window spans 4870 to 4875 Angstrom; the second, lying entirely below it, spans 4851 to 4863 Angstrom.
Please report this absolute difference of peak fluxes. 17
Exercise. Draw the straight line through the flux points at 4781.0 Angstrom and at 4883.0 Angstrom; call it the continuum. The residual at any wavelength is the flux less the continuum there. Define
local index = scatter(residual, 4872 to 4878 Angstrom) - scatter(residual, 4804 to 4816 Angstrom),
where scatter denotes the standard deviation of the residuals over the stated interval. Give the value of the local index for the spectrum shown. -1.9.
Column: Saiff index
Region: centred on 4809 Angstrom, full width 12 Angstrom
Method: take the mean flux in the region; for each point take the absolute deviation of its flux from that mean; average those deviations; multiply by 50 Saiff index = 123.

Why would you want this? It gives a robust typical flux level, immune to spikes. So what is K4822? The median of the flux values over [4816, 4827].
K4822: 46.5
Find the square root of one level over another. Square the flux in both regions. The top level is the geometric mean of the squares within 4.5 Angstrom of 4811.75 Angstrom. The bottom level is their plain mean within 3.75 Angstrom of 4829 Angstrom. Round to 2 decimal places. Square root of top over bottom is 1.08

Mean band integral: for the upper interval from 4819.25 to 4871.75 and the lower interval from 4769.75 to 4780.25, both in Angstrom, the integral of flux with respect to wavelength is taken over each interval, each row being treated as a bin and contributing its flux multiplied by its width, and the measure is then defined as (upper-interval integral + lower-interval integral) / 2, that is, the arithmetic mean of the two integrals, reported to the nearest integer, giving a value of 1433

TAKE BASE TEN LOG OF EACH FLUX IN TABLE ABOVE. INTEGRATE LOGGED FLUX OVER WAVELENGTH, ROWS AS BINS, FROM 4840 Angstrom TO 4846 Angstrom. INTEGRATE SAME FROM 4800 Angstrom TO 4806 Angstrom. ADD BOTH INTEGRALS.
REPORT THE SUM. 19.7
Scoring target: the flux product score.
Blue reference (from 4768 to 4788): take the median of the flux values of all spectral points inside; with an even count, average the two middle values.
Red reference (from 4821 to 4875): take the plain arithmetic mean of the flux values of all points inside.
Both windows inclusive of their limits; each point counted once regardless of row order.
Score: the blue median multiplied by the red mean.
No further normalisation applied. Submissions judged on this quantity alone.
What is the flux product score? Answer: 2008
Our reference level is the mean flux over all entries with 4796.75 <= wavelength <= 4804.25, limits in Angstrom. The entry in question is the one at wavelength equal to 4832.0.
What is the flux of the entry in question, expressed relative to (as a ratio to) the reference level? 1.07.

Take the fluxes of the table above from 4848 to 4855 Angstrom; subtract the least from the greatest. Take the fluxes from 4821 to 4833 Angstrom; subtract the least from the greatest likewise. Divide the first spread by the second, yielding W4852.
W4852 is 0.58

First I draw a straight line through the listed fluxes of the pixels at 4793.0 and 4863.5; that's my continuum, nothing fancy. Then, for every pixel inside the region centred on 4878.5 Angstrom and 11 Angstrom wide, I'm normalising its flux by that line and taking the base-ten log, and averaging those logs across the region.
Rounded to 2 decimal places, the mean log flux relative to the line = -0.14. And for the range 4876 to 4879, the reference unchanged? -0.12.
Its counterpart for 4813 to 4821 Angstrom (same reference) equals -0.03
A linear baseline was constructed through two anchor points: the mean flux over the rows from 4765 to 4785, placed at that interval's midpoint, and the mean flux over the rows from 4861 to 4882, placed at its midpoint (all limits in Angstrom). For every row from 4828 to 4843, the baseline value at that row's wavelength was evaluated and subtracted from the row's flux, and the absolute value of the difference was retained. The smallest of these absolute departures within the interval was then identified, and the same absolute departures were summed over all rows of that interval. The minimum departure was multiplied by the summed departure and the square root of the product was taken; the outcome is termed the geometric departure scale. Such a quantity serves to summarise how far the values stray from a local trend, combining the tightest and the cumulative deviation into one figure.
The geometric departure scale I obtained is 5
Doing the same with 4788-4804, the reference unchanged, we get 8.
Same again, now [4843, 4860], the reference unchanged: 4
